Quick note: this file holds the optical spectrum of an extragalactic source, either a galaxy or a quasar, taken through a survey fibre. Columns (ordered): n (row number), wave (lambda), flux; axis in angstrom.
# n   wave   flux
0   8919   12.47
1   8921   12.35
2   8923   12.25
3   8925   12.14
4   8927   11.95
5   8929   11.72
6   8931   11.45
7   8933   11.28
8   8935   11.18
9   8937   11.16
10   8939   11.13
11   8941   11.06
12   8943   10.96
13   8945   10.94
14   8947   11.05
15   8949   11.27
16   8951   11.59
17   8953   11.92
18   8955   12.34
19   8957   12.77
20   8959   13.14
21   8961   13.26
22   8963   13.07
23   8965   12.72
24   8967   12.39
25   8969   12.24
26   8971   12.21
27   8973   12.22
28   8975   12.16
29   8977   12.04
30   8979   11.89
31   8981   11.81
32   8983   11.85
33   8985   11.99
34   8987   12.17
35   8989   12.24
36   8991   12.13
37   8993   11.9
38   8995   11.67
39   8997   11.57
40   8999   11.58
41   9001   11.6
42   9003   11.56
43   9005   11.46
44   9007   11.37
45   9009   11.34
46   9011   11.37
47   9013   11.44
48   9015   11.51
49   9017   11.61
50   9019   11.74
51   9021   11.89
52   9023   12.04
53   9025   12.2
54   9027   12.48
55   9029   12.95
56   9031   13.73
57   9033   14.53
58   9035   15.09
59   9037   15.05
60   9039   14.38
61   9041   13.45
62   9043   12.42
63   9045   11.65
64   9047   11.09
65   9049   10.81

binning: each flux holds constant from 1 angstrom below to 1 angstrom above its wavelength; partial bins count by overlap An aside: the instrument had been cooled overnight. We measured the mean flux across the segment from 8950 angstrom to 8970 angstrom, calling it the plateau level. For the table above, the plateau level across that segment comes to 12.5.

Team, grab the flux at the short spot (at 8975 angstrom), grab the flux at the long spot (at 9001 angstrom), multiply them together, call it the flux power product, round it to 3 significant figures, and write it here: 141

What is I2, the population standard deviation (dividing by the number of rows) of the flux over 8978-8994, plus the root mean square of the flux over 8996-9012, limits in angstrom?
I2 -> 11.6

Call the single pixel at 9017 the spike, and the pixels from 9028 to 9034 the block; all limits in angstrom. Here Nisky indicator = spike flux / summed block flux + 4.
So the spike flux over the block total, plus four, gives 4.28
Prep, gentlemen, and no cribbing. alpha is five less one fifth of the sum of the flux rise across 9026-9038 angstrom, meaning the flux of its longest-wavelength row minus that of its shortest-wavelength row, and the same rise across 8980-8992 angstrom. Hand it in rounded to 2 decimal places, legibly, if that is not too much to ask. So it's 4.42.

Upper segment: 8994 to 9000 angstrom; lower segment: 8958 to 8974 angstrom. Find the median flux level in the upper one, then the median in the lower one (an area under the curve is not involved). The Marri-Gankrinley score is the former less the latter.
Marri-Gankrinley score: -1.0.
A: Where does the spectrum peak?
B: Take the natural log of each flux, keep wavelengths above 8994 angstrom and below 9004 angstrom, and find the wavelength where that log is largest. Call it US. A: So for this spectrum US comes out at 8995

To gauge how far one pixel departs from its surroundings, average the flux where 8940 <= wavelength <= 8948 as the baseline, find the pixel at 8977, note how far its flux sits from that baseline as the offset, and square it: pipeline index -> 1.1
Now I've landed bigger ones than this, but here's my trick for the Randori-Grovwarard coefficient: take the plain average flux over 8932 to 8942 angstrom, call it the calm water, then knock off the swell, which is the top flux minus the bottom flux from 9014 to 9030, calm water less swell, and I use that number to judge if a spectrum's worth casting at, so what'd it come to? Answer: 9.7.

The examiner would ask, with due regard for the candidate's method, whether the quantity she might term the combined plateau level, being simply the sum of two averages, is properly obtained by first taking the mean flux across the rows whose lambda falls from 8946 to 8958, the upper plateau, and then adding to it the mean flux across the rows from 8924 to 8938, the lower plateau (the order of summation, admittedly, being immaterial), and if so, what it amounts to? 23.4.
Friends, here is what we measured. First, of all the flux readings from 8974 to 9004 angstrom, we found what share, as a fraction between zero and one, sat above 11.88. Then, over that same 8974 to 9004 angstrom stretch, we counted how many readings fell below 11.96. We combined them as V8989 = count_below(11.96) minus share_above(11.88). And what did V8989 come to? 8.5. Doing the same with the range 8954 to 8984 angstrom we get 2.1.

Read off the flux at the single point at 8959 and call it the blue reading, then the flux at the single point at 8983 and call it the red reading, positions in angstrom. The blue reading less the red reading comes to 1.3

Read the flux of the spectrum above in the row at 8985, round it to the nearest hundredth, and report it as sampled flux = 11.99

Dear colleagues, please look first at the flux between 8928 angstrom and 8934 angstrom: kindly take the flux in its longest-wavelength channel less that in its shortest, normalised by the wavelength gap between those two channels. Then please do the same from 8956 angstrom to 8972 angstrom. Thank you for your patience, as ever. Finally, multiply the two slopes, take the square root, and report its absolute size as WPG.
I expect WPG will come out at 0.066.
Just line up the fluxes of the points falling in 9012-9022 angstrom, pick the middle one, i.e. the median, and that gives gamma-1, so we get 11.6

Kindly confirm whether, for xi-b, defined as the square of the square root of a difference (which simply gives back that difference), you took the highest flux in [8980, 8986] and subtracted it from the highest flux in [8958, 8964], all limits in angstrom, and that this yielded 1.3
